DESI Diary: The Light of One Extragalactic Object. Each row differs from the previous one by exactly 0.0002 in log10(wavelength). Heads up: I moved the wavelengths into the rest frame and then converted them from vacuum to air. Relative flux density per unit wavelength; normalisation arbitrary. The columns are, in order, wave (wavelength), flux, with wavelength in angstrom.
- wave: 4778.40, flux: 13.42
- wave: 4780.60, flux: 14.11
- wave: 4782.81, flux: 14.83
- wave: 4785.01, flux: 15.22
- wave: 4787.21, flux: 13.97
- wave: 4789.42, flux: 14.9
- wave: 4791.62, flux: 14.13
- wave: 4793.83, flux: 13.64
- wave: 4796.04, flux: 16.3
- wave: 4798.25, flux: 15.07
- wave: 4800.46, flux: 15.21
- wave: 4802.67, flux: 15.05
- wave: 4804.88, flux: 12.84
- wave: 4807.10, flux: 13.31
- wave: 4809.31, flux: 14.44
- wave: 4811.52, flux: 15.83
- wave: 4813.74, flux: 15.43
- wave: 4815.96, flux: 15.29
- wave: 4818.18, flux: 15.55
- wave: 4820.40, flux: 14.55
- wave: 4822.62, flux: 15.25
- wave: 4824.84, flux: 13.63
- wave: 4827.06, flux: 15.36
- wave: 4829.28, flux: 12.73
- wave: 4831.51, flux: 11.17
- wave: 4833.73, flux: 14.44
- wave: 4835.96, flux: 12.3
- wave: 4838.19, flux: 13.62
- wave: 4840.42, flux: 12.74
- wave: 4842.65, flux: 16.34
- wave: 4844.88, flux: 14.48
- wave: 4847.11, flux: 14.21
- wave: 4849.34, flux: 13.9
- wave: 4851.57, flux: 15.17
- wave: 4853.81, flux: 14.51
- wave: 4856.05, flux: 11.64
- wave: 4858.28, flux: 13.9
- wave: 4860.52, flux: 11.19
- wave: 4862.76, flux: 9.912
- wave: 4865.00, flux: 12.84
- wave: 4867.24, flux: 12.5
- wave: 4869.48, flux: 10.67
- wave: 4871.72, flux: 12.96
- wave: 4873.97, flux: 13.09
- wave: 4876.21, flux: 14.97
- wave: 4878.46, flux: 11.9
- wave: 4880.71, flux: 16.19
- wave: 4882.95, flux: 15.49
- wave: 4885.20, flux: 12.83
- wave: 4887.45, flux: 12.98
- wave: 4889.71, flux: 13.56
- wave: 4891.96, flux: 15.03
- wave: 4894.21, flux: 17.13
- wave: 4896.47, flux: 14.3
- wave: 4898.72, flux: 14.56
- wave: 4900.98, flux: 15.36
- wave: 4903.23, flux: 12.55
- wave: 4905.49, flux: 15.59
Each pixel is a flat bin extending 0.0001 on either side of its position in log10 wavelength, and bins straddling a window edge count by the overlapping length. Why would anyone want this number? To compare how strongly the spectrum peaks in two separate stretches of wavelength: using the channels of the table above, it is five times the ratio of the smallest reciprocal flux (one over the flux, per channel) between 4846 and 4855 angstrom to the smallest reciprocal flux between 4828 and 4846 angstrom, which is 5.4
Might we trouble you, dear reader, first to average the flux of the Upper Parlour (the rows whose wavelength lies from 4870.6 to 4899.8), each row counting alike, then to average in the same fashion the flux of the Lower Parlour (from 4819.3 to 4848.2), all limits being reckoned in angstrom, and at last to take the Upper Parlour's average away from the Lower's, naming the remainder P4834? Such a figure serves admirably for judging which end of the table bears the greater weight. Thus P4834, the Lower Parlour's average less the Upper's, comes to -0.32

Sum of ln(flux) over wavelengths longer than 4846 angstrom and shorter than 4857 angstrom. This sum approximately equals 13.1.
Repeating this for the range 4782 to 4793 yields 13.4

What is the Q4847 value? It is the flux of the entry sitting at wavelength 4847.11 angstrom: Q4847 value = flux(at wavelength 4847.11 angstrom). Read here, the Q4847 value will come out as 14.21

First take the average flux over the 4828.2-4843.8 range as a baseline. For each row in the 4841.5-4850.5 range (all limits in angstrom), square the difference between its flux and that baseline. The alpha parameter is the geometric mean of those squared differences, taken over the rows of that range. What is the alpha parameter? 1.3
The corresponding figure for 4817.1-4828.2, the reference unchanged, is 1.6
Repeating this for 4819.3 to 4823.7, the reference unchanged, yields 2.3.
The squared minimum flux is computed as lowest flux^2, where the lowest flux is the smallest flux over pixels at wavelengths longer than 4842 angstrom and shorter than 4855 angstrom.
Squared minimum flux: 193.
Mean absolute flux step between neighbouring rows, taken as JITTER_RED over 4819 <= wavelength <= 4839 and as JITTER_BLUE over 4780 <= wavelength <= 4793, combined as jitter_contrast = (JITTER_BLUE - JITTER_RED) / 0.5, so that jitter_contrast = -2.1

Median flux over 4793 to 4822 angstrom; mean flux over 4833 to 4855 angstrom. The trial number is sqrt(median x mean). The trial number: 14.6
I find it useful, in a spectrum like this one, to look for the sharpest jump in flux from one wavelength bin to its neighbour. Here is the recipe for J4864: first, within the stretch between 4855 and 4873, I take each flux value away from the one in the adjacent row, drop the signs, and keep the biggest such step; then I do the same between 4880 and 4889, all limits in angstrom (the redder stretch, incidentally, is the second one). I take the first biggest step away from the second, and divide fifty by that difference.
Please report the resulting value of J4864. -187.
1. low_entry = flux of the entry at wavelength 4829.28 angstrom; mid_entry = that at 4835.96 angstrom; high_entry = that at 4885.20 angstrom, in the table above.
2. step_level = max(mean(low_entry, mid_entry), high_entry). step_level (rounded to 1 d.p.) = 12.8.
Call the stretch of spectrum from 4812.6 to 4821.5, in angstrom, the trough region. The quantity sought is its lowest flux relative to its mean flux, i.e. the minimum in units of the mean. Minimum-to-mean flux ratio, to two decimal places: 0.96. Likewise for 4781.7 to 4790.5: 0.95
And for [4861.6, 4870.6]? 0.86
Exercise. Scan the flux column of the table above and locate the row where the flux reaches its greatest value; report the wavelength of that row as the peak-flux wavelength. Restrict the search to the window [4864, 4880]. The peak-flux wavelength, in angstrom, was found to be 4876.21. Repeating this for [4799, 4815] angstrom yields 4811.52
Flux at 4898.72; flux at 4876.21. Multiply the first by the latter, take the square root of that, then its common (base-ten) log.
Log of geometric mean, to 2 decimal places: 1.17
